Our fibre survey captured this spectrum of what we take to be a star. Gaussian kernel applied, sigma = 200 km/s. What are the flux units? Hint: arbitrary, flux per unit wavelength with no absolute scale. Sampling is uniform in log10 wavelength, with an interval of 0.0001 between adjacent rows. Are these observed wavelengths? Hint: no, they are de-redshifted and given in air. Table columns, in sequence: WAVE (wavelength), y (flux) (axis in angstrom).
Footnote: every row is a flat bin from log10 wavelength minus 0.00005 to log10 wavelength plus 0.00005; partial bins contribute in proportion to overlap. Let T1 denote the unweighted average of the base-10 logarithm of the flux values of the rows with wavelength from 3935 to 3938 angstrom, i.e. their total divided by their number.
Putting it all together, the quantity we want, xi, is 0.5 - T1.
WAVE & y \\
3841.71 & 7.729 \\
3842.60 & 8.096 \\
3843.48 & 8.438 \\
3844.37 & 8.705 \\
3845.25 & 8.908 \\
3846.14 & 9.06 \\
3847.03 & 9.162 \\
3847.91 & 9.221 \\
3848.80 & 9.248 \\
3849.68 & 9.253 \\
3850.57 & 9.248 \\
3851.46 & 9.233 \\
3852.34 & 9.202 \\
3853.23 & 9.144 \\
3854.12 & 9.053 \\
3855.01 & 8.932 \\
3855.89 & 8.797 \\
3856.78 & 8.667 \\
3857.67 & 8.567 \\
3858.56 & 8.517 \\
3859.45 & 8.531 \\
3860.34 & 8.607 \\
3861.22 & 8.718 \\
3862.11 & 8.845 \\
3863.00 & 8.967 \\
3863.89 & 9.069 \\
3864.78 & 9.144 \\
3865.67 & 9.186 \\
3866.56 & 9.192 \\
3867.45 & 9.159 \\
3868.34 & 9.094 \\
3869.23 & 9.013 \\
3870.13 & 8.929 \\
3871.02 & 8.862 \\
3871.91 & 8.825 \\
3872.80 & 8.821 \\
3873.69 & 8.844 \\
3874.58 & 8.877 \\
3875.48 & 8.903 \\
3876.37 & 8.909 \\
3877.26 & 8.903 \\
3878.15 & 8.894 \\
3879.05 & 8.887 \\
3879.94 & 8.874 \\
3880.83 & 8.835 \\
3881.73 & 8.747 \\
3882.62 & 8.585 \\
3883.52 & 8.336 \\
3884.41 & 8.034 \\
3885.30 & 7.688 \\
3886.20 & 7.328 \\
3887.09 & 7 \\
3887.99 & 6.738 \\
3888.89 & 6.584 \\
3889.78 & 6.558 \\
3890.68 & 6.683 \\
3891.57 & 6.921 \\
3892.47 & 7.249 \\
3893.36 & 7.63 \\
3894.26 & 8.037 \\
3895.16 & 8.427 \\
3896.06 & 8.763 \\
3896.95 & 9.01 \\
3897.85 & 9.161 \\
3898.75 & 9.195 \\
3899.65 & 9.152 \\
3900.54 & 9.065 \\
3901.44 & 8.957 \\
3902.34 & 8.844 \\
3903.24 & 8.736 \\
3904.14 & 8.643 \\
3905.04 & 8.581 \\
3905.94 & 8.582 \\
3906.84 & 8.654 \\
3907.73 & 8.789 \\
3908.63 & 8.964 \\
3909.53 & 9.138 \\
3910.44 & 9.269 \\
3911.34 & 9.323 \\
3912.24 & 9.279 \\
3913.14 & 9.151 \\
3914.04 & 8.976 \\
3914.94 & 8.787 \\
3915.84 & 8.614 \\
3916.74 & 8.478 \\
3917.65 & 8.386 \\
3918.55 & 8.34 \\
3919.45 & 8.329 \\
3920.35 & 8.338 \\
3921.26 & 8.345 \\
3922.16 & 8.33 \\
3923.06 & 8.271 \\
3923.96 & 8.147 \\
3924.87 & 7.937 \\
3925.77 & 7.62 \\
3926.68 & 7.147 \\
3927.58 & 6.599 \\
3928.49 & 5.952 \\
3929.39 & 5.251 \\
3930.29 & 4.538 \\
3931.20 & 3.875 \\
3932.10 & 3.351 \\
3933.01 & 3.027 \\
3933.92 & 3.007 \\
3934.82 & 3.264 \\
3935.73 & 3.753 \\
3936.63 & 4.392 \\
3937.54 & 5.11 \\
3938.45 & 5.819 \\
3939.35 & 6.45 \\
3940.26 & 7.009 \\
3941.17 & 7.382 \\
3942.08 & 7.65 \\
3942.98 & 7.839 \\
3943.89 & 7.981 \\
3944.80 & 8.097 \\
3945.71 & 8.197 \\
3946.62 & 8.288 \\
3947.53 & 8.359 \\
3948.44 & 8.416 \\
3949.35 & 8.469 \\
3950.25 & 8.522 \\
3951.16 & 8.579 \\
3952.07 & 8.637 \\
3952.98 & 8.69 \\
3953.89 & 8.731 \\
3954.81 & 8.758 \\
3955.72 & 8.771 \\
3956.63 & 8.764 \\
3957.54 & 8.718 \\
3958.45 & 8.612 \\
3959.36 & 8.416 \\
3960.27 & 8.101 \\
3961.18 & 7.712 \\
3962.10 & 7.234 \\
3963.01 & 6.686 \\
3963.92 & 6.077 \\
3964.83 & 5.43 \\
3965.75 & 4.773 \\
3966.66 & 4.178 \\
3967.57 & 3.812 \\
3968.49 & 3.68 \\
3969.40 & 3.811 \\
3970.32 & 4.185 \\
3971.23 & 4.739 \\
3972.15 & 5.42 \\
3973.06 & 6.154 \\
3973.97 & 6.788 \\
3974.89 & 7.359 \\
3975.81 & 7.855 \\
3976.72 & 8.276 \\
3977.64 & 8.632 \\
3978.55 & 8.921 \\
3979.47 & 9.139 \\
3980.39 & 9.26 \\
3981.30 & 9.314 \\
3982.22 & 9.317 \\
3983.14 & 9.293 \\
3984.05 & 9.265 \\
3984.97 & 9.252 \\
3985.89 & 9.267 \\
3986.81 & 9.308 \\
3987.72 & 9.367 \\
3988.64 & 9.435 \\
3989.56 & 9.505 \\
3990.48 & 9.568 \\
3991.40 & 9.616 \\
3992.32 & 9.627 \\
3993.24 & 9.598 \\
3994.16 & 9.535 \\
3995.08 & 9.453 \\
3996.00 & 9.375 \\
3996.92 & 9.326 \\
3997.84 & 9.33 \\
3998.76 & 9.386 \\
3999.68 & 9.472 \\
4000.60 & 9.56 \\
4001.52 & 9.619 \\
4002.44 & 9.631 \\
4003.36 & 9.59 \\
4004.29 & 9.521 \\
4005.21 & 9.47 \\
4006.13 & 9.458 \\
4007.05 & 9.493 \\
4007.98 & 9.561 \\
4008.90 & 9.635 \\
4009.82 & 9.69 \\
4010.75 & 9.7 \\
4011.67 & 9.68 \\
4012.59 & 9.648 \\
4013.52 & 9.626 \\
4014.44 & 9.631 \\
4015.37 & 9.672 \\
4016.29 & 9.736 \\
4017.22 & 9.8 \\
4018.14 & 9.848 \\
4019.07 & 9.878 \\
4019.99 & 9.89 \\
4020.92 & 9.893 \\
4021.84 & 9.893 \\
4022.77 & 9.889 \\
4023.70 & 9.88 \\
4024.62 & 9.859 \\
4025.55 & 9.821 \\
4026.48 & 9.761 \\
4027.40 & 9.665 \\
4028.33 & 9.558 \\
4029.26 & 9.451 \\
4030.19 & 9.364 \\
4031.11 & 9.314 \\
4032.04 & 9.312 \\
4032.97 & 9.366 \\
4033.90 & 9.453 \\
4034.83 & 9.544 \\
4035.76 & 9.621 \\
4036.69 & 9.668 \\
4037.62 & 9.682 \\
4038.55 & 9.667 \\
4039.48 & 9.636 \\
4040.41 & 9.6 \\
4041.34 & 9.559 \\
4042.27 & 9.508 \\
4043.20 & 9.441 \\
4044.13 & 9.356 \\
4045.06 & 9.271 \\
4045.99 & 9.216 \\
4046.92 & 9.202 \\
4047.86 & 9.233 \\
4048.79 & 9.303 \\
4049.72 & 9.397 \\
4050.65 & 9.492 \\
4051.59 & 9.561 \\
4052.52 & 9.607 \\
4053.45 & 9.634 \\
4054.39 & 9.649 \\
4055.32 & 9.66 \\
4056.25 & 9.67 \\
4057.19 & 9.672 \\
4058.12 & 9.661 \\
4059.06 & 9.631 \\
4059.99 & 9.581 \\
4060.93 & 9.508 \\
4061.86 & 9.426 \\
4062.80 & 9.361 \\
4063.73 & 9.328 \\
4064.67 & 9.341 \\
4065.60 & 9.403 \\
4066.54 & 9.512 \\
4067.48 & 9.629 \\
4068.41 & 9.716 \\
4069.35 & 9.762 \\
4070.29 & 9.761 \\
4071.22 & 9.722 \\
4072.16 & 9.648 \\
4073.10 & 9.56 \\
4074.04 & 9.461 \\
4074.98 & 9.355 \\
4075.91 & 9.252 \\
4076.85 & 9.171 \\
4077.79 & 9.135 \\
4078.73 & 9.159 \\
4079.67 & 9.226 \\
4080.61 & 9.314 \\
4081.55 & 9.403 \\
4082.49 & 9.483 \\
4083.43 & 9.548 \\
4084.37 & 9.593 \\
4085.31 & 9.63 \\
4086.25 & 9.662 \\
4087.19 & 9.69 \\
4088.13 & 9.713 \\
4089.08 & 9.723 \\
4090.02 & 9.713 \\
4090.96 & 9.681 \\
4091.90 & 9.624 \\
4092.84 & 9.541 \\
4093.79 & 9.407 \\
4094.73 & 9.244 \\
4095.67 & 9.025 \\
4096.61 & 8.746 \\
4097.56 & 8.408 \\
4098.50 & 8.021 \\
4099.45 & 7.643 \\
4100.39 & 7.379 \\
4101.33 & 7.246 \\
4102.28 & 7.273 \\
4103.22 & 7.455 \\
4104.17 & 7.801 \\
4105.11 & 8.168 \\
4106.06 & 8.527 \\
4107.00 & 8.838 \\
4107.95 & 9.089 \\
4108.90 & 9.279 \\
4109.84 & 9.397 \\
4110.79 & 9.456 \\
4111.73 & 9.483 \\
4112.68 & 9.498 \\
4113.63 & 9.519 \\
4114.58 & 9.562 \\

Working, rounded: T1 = 0.64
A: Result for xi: -0.14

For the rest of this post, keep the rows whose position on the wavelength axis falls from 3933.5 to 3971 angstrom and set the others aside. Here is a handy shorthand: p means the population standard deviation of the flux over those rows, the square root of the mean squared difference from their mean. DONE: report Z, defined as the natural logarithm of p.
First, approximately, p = 1.9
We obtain 0.7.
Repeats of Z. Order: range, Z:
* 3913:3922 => -1.3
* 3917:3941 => 0.7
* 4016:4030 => -2.0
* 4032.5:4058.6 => -1.9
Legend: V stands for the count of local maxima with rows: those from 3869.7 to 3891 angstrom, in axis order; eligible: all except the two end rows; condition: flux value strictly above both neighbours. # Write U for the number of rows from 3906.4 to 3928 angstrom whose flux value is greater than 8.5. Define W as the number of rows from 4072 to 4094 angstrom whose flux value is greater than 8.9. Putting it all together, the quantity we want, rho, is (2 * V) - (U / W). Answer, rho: 1.5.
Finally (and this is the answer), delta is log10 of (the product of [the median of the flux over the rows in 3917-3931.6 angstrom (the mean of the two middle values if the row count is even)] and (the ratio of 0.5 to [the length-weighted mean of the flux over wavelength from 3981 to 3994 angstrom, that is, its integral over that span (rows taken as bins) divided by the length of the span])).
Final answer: -0.369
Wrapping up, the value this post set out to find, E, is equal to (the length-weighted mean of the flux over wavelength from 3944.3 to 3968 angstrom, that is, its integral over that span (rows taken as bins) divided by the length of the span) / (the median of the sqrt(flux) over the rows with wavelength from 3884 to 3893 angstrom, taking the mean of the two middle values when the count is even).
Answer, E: 2.9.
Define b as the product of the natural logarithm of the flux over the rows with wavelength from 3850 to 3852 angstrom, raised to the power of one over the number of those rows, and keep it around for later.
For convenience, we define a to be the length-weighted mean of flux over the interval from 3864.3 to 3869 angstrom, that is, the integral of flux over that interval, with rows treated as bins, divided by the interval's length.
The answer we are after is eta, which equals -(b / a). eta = -0.24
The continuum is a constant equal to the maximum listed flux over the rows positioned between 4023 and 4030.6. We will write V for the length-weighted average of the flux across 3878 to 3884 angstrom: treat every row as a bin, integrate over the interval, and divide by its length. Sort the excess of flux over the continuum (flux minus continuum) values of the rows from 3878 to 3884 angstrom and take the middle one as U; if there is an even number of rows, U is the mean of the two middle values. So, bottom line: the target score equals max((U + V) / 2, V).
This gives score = 8.7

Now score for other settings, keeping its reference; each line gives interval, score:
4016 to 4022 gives 9.9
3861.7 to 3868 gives 9.1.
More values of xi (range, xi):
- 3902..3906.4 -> -0.44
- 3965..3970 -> -0.11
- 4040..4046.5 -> -0.47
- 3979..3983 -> -0.47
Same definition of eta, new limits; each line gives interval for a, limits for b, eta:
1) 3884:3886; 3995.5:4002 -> -0.29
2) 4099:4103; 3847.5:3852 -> -0.30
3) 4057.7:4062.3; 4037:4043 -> -0.24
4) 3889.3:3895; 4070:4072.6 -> -0.31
